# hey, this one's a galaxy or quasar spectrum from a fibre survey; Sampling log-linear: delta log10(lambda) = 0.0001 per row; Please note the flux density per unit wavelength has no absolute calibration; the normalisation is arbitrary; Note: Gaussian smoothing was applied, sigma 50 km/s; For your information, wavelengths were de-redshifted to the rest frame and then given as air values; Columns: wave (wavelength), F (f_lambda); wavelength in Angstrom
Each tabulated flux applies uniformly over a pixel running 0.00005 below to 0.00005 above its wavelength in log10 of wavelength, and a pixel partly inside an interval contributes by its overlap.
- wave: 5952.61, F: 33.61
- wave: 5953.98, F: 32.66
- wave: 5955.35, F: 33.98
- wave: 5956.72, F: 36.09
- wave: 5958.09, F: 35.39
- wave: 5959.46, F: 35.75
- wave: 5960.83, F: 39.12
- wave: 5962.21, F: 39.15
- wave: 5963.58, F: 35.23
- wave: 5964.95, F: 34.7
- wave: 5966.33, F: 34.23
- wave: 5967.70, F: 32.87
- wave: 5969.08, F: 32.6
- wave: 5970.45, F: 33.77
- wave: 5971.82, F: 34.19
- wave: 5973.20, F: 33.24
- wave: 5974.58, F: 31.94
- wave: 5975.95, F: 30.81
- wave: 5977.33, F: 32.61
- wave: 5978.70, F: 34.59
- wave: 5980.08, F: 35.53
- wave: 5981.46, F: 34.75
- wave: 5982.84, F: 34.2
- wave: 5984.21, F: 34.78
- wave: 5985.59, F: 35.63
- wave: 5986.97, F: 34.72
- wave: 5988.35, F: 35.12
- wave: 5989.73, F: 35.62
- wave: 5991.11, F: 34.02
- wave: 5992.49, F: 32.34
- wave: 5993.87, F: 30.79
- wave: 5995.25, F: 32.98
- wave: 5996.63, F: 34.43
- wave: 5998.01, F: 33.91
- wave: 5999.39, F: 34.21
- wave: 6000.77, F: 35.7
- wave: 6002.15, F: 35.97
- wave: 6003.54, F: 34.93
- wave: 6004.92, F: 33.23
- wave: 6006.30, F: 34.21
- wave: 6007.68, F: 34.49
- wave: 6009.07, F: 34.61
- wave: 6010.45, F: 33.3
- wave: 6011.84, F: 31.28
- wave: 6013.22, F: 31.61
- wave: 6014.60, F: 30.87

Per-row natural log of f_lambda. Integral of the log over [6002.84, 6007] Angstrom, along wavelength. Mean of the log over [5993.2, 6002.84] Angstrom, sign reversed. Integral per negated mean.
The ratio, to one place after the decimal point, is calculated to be -4.2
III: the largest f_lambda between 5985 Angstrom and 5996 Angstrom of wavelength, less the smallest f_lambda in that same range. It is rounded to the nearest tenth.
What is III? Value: 4.8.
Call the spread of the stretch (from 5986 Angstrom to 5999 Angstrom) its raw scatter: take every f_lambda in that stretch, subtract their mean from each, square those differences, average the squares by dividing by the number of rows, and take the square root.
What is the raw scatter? 1.4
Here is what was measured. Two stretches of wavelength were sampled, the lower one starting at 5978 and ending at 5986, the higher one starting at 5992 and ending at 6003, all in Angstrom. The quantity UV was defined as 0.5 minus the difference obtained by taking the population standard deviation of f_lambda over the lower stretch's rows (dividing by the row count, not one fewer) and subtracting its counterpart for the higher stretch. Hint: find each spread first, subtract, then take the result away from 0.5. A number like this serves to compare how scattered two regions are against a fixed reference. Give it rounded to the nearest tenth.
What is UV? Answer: 1.6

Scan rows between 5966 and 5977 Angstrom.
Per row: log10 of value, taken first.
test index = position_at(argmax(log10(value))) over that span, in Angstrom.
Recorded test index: 5966.33 Angstrom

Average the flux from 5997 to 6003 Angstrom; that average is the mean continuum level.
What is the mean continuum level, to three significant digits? 34.9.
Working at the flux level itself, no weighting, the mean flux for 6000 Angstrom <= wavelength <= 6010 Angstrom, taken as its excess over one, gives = 33.7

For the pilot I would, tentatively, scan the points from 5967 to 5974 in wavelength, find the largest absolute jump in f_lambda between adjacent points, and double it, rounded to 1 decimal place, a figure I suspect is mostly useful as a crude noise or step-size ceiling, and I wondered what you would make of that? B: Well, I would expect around 2.3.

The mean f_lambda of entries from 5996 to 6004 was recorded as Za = 34.9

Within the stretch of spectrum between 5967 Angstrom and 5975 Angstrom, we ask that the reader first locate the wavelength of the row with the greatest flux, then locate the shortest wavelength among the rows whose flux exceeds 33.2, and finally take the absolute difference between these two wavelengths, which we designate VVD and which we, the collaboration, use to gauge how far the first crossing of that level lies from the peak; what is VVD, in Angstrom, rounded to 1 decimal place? 1.4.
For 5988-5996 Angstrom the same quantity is 1.4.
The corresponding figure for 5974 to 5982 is 1.4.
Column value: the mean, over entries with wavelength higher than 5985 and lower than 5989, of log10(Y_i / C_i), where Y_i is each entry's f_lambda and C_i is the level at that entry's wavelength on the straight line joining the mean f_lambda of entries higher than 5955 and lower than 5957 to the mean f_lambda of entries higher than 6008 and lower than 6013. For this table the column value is 0.016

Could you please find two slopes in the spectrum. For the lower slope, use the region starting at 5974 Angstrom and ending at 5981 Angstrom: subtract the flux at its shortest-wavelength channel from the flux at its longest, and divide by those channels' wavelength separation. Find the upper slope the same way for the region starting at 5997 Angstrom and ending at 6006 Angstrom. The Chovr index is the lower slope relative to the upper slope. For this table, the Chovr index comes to -6.6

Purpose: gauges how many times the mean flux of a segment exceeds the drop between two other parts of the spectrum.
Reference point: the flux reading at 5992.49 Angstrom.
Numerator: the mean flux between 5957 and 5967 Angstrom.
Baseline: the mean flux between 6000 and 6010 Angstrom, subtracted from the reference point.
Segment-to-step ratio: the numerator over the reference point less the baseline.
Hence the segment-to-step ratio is -15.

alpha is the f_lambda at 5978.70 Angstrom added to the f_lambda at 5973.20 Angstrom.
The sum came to 67.8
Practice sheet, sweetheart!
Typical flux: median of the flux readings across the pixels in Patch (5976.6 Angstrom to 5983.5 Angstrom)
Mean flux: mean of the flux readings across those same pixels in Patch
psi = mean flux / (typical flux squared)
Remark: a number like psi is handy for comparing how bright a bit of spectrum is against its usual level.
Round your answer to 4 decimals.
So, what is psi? 0.0287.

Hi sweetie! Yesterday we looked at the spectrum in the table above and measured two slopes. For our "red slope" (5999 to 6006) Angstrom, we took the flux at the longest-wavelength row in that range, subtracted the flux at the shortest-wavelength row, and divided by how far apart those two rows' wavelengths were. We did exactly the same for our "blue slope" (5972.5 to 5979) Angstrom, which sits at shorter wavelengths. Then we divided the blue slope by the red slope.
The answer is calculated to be -1.4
